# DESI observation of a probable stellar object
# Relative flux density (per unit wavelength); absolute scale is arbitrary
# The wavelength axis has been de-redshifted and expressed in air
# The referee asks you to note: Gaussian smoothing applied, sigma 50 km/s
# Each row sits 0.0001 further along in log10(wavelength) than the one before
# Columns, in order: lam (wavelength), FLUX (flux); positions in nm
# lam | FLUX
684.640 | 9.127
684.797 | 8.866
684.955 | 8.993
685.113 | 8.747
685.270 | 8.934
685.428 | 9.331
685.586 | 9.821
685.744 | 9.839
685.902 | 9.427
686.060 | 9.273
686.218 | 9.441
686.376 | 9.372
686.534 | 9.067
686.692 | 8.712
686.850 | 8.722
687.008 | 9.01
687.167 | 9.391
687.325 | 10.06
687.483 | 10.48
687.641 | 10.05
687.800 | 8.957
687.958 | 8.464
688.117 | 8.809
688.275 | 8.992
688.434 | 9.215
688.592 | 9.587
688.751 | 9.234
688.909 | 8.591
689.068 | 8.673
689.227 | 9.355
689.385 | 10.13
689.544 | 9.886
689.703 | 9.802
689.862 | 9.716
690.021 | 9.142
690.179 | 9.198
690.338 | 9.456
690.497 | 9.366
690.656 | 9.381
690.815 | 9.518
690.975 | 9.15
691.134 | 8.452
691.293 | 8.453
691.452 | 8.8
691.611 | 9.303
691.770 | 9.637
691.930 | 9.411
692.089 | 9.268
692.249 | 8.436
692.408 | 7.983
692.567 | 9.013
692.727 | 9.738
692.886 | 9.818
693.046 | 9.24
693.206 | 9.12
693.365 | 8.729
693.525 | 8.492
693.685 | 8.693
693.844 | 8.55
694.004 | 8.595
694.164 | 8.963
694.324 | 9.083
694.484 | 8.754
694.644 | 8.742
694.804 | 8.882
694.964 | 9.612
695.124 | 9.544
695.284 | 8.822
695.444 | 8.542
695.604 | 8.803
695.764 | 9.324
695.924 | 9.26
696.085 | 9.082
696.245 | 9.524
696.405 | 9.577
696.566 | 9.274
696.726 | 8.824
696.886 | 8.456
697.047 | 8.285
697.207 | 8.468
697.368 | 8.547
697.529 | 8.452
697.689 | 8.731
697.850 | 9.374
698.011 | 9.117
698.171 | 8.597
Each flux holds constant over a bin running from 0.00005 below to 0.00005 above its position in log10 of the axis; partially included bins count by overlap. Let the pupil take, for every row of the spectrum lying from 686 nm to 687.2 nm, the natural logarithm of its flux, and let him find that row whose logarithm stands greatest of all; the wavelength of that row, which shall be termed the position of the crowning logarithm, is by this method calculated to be 686.218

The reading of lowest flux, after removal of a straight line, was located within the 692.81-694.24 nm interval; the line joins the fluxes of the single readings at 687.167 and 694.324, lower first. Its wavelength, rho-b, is 693.525 nm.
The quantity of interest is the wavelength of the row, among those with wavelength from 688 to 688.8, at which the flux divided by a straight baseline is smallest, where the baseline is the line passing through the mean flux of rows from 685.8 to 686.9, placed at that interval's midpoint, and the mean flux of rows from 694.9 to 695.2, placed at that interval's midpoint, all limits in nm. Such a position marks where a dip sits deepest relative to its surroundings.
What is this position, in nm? 688.117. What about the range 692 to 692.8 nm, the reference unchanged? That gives 692.408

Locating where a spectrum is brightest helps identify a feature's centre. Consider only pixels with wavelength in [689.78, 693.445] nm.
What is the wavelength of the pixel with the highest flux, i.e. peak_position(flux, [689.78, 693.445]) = 692.886 nm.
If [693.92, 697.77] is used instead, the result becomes 694.964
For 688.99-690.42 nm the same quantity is 689.385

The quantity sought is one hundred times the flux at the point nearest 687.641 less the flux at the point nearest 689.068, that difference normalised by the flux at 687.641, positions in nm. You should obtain 13.7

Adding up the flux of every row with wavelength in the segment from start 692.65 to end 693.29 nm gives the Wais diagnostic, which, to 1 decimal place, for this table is 37.9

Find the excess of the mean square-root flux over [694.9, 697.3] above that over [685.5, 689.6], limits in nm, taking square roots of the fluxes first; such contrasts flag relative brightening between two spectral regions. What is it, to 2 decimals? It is -0.05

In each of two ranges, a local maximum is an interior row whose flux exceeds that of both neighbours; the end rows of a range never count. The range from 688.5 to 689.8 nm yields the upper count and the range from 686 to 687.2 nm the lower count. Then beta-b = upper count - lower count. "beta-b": 0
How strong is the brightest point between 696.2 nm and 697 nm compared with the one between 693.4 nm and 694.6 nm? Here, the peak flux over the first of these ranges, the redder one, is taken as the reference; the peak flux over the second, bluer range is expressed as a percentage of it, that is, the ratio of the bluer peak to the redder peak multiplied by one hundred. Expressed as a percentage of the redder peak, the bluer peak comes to 95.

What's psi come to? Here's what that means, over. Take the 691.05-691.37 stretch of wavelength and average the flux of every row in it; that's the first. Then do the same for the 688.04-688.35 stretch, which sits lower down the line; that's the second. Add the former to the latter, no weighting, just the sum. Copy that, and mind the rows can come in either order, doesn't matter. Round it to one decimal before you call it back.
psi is 17.4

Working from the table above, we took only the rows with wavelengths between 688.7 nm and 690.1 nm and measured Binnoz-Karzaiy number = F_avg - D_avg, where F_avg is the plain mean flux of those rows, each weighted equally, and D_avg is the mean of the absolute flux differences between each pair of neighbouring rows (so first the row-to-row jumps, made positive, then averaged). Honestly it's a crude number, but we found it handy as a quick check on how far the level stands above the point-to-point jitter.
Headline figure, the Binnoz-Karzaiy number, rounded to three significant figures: 9.00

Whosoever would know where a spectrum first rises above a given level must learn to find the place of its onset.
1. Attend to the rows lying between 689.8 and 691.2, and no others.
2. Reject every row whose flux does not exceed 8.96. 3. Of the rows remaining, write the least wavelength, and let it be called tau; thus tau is 689.862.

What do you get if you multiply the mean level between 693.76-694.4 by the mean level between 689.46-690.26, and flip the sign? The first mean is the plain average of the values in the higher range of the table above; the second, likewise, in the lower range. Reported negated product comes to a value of -84.0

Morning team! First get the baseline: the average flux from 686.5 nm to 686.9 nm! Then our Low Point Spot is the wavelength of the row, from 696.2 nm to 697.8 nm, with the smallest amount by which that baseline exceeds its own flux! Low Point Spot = 696.405 nm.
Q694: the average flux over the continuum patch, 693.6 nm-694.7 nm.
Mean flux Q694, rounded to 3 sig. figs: 8.77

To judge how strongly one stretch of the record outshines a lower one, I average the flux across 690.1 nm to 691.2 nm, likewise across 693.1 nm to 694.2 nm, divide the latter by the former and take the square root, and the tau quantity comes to 0.97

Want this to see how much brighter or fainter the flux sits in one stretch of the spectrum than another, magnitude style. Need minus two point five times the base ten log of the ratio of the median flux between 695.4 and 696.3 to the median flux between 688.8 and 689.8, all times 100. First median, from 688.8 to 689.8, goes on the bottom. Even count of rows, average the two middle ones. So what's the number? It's 5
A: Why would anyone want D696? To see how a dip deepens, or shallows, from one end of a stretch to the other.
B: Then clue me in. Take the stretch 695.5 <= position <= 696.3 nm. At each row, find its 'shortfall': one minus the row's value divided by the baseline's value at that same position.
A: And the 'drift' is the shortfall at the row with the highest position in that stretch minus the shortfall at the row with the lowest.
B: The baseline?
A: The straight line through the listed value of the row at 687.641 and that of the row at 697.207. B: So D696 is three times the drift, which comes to -0.29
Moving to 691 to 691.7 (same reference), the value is -0.29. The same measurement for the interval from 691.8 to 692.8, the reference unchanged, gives -0.15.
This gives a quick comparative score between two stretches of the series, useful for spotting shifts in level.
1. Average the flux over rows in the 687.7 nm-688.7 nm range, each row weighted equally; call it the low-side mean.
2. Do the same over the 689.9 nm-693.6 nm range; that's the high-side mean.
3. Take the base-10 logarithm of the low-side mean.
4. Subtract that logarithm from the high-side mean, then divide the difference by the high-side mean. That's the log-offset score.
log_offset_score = 0.8950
